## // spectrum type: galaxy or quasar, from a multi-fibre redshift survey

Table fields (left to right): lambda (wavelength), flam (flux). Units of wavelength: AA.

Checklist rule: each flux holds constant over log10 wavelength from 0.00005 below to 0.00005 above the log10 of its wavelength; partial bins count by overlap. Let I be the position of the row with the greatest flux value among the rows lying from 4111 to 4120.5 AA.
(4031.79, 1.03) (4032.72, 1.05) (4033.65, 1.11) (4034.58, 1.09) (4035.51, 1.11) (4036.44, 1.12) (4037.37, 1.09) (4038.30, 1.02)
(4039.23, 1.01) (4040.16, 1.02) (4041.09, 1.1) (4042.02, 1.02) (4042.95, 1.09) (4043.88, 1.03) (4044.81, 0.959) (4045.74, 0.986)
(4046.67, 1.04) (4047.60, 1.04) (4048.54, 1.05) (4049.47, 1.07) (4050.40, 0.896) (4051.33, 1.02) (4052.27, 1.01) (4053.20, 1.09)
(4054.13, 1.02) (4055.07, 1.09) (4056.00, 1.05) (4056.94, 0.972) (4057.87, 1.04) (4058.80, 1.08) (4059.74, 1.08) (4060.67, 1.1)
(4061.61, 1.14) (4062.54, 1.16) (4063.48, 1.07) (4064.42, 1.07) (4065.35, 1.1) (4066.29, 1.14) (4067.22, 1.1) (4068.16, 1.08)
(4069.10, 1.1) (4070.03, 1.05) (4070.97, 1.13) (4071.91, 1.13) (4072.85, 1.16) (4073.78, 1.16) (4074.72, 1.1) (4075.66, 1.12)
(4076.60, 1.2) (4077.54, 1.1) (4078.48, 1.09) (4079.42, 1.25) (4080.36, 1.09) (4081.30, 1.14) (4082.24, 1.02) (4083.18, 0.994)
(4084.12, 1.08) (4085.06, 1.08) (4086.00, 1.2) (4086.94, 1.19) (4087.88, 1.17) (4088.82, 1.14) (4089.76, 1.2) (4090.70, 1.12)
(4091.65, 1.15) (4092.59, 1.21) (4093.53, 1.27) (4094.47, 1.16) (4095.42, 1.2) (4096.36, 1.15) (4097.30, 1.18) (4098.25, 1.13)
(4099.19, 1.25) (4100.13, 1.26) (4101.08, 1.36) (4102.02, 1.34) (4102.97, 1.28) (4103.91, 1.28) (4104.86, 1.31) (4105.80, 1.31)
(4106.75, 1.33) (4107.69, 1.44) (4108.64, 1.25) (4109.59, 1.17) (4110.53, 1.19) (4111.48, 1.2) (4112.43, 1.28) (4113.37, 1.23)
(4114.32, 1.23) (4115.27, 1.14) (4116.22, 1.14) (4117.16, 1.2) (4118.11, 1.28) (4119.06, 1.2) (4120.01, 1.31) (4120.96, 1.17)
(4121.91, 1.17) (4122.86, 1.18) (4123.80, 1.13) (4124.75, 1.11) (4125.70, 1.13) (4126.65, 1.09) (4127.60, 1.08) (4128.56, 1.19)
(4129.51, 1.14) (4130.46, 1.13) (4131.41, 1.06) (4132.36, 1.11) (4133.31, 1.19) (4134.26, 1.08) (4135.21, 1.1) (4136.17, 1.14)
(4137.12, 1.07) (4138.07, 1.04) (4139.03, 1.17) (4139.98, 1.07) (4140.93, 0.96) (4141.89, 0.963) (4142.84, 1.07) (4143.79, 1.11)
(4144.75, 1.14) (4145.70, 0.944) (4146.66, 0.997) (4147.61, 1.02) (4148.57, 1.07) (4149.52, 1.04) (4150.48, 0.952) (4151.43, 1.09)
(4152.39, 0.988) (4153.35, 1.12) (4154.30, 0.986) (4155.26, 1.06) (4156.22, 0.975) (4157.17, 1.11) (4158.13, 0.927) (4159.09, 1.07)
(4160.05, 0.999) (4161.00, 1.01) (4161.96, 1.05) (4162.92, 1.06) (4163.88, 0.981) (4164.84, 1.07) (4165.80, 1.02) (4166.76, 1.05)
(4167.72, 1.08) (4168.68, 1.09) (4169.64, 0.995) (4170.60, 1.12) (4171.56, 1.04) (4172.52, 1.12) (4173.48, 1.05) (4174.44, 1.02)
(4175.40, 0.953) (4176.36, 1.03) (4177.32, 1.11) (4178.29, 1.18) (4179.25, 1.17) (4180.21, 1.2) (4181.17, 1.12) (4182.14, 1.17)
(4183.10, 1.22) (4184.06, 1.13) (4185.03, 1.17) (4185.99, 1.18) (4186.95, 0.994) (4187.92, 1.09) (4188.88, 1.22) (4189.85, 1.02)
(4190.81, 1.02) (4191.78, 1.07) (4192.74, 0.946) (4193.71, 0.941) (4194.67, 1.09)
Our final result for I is 4120.01 AA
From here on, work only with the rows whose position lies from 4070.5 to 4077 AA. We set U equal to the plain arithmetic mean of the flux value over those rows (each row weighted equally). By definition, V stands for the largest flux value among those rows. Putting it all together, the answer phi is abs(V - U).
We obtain 0.06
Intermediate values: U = 1.14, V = 1.2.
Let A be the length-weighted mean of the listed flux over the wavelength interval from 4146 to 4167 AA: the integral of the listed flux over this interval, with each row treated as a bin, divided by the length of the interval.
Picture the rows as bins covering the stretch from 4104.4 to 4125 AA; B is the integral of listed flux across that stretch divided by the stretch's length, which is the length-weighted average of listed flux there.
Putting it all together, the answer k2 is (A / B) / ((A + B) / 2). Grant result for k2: 0.74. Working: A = 1.03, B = 1.23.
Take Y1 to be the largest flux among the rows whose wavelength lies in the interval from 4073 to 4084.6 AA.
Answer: 1.25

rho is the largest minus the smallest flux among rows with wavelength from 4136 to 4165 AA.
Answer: 0.24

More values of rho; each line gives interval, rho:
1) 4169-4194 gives 0.28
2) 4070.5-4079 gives 0.11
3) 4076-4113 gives 0.45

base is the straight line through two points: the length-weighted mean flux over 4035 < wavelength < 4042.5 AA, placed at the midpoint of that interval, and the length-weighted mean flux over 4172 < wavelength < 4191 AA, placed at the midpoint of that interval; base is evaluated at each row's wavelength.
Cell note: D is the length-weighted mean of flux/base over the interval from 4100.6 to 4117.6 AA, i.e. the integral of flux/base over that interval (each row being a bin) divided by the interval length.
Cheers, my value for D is 1.16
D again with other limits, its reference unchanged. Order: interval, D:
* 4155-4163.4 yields 0.93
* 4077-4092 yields 1.05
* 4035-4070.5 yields 0.99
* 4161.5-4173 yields 0.96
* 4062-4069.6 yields 1.03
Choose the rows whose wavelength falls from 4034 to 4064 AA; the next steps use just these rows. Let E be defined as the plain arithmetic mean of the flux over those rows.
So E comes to 1.05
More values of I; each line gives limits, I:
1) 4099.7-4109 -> 4107.69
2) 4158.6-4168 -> 4167.72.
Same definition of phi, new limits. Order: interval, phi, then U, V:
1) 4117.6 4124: 0.10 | 1.21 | 1.31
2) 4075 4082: 0.11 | 1.14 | 1.25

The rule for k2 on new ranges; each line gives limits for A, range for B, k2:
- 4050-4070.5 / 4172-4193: 0.89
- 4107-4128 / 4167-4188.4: 0.95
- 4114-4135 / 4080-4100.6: 0.87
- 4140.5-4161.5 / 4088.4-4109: 0.73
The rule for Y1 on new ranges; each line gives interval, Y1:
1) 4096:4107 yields 1.36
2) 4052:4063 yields 1.16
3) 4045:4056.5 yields 1.09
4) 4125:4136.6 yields 1.19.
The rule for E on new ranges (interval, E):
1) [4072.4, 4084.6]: 1.12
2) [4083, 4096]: 1.15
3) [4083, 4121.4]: 1.21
